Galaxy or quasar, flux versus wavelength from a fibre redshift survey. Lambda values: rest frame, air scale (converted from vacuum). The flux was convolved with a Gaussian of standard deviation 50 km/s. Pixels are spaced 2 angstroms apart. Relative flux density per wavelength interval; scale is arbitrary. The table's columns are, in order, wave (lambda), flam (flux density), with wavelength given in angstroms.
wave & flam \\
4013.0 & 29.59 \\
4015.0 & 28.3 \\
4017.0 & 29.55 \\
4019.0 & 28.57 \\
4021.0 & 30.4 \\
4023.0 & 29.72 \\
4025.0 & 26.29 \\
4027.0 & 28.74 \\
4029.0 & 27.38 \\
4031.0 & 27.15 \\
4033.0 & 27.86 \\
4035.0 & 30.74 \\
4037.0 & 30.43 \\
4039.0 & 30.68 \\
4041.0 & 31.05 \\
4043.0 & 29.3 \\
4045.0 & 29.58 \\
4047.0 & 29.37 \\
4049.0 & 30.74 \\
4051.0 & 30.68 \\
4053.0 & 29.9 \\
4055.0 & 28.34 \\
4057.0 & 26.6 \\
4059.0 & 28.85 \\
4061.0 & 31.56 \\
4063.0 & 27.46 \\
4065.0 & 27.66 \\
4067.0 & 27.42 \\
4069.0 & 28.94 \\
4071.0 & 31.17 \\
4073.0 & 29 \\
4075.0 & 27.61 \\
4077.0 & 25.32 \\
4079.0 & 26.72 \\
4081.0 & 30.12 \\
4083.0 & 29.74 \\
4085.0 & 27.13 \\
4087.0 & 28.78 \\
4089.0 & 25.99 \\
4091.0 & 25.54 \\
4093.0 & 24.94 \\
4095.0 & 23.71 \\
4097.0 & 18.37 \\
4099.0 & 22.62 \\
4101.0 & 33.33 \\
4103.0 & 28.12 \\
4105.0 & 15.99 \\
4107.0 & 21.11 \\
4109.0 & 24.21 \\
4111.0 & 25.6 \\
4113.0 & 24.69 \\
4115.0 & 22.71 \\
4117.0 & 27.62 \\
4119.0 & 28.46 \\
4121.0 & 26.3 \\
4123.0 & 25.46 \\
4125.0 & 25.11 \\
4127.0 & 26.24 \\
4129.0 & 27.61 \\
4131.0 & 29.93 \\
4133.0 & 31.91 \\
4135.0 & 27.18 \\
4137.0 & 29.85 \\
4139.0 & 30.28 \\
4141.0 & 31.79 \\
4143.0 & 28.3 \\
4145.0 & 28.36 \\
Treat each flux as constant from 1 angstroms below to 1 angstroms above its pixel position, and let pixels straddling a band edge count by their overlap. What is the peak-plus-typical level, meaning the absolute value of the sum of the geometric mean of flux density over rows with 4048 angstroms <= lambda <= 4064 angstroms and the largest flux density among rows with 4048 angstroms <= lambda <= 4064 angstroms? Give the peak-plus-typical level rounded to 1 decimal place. 60.8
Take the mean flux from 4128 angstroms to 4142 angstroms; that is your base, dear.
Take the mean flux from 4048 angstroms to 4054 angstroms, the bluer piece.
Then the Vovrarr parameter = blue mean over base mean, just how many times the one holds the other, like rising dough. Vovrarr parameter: 1.02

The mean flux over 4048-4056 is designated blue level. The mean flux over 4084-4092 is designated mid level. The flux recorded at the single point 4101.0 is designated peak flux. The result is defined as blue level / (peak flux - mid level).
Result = 5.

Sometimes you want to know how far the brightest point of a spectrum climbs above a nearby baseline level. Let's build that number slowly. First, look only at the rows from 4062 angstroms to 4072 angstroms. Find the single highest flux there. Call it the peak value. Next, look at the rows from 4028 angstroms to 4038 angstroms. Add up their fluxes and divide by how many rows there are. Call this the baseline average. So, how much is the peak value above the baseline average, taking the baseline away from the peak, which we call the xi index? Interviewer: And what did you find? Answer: 2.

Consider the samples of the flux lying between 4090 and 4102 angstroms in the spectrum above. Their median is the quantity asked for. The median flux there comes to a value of 24.3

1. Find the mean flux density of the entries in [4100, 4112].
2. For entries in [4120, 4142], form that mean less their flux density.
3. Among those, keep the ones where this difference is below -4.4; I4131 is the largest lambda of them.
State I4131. 4141.0 angstroms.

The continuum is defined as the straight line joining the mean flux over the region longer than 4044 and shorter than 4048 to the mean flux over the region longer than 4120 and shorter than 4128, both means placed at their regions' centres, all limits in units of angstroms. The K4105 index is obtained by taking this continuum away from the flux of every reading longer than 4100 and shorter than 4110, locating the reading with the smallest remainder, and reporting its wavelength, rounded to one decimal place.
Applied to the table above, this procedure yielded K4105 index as 4105.0 angstroms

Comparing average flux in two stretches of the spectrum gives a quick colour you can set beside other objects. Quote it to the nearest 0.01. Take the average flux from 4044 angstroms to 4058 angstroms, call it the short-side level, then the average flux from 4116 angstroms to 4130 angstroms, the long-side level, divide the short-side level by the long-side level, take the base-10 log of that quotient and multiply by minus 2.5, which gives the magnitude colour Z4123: -0.10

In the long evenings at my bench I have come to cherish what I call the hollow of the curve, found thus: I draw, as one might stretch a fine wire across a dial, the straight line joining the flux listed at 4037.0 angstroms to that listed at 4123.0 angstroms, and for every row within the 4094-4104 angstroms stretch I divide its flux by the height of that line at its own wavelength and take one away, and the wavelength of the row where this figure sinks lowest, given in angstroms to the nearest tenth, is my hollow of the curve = 4097.0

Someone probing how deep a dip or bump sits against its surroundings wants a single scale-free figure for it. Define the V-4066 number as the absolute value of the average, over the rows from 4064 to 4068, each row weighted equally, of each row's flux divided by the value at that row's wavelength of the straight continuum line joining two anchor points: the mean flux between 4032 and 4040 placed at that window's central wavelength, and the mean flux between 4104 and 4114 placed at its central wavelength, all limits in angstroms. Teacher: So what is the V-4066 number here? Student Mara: 1.03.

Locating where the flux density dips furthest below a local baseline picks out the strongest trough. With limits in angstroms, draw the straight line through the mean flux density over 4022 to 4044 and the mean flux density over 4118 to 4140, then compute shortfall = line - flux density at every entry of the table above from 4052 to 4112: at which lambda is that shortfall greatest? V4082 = 4105.0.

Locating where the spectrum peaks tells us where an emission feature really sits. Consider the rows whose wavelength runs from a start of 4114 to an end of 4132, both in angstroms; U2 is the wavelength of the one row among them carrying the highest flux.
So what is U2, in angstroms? 4131.0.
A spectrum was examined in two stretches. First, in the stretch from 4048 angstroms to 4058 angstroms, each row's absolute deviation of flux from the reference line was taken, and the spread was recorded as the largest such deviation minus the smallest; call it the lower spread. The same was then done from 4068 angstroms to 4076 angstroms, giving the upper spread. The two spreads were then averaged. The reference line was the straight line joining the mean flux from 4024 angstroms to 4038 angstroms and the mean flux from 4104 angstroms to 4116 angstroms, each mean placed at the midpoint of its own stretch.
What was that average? 3.4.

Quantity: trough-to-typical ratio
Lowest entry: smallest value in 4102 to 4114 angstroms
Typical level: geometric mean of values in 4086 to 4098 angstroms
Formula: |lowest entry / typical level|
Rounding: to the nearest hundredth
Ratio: 0.66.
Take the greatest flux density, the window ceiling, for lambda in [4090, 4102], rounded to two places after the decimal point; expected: 33.33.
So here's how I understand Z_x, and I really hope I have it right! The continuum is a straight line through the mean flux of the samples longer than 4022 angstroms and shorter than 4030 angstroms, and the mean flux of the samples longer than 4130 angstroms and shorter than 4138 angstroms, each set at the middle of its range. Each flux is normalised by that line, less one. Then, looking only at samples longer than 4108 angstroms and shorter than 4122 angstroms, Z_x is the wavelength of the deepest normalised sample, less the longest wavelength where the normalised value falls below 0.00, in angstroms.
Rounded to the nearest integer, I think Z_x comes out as -6 angstroms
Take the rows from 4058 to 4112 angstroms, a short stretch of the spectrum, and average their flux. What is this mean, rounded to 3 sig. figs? 26.6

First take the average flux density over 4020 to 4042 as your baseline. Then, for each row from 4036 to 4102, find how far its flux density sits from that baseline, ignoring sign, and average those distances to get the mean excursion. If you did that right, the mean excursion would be 2.2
